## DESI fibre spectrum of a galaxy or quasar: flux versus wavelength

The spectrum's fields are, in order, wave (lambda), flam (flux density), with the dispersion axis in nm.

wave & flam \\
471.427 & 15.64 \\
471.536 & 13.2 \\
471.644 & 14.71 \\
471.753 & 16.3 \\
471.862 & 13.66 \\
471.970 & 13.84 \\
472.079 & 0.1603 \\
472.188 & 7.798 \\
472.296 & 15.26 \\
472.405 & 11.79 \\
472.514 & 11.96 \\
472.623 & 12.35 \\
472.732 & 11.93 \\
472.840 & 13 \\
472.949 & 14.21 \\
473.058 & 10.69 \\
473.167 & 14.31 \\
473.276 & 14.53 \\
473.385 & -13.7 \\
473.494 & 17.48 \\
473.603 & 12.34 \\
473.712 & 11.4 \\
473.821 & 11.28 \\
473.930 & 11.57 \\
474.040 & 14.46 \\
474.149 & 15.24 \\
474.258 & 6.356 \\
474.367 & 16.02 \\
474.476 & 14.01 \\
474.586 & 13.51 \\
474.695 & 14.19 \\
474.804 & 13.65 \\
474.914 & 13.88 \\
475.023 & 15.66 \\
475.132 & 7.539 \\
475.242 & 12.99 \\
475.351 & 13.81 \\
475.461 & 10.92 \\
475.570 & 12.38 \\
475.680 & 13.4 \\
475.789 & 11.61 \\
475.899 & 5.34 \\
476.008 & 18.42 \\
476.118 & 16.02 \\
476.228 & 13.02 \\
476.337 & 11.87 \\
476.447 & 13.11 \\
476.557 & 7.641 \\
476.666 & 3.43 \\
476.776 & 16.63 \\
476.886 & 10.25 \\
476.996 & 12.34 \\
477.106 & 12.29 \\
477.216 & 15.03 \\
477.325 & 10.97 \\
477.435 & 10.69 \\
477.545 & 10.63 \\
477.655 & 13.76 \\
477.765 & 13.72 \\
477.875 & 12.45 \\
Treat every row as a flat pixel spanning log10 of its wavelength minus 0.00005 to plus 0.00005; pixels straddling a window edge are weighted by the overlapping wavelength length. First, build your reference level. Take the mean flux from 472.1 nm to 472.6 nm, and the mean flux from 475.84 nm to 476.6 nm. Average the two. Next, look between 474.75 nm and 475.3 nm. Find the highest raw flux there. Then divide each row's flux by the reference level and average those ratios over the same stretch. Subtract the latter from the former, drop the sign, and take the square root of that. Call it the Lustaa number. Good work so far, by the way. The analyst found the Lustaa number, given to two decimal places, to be 3.82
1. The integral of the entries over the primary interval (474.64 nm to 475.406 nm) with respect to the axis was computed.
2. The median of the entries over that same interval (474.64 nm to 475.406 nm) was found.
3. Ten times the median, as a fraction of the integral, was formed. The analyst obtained 13.8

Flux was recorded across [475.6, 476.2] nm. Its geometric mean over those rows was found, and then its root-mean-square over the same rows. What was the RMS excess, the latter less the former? 1.7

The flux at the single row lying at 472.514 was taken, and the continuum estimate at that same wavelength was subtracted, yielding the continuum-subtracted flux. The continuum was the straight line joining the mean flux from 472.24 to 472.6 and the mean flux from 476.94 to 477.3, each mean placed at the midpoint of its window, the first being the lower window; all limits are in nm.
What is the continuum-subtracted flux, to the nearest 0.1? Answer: -1.0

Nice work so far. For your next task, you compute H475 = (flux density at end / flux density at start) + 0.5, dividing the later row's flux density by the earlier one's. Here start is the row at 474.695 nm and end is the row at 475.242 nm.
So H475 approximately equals 1.42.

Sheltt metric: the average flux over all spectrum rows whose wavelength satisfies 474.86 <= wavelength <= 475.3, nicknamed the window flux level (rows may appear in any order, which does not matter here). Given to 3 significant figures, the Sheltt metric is 12.5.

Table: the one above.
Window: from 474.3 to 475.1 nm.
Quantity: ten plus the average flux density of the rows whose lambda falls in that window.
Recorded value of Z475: 24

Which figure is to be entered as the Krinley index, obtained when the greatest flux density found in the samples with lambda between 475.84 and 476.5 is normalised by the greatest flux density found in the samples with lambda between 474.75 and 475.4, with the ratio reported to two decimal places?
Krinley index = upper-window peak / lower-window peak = 1.18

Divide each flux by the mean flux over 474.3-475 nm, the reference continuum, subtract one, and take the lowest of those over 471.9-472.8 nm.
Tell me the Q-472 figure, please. -1.0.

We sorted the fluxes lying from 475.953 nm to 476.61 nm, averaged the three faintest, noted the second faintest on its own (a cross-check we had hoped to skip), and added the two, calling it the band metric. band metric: 23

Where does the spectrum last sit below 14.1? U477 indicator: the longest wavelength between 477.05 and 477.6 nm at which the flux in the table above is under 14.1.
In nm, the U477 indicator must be 477.545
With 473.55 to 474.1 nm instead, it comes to 473.930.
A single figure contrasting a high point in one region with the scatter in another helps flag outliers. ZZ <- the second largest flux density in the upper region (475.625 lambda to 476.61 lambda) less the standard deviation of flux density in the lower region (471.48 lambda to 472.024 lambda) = 15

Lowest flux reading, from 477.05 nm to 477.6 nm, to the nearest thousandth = 10.630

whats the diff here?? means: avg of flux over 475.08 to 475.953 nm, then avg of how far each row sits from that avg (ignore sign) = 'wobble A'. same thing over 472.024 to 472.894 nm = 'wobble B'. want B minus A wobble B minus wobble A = 1.0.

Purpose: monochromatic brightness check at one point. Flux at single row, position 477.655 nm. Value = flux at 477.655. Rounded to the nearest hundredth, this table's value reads 13.76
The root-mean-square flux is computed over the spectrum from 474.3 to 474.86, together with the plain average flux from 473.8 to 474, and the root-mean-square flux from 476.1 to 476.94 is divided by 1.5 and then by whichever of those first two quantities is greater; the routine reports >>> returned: 0.57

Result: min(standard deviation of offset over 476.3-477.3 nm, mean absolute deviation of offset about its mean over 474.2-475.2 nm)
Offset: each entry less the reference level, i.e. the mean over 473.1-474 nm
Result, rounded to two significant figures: 2.6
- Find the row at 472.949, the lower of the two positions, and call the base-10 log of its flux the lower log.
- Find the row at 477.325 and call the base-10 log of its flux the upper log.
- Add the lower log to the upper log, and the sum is 2.19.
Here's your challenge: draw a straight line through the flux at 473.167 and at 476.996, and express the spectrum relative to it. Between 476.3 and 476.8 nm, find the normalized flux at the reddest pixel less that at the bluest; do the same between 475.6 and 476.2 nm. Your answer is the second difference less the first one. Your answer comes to -0.2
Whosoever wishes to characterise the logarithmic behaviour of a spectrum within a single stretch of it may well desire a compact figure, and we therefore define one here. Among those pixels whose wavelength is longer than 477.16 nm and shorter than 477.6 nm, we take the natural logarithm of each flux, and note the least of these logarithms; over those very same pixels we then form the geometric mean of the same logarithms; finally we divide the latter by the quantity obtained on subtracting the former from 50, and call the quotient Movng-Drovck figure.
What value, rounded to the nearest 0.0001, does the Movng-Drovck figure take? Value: 0.0515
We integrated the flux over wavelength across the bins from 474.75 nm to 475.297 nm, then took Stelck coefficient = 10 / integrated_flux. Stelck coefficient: 1.43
